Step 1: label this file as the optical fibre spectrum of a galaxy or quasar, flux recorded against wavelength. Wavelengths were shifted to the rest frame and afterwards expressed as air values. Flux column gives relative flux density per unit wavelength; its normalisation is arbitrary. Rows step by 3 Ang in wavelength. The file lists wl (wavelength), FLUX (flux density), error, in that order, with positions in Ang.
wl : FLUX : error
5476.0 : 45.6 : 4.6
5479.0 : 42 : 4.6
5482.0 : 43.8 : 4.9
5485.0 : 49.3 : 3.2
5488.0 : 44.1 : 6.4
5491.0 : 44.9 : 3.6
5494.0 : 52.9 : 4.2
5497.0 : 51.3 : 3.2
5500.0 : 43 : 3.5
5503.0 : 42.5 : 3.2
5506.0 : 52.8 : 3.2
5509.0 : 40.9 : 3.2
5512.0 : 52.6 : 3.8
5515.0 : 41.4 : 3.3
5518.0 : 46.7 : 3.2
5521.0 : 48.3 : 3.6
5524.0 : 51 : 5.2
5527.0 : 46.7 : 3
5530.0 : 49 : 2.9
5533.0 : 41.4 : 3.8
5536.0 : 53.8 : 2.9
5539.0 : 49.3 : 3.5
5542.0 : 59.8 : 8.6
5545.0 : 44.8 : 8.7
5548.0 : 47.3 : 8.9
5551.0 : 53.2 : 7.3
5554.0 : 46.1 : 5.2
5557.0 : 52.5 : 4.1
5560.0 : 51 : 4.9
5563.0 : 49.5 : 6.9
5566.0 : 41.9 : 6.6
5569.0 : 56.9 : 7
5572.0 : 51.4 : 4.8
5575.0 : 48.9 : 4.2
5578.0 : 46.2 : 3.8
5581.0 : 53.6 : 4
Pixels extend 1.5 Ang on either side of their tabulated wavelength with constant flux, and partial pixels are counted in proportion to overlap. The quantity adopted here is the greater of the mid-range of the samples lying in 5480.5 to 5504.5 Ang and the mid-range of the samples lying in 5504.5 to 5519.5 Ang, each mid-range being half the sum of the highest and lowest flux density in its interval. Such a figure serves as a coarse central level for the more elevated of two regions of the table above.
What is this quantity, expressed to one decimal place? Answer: 47.7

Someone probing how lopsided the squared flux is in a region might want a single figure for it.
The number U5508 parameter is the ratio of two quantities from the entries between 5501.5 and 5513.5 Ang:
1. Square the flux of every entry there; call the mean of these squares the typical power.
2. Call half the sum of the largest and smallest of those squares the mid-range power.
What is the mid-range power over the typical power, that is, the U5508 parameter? 0.99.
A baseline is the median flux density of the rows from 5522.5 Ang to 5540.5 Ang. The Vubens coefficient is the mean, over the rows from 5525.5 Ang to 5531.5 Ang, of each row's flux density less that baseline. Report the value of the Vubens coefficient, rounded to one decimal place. -1.3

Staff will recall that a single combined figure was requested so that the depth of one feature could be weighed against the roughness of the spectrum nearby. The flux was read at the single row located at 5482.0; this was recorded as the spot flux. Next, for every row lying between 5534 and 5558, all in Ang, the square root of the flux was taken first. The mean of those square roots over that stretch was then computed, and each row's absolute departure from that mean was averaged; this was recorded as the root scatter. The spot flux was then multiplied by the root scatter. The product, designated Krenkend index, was 12.2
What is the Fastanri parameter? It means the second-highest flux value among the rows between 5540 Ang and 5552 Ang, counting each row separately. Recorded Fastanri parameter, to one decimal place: 53.2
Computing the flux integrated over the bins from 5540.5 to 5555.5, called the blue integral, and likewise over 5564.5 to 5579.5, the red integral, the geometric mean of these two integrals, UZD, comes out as 745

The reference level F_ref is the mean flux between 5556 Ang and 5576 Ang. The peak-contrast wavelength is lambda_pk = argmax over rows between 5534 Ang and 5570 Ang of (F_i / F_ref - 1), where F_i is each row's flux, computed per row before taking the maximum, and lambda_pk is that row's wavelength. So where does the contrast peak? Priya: 5542.0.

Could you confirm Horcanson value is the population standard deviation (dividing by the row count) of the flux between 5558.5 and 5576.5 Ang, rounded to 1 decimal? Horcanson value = 4.4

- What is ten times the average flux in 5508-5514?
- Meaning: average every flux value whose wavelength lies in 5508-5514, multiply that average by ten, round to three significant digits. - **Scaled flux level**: 468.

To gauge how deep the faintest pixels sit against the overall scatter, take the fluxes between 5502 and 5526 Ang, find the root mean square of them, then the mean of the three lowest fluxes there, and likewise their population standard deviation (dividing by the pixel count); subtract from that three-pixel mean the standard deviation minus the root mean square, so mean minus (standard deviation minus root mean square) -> 84.2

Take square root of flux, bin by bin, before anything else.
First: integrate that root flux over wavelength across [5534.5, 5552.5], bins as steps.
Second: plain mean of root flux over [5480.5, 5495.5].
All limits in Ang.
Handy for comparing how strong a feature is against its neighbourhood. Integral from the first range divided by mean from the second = 19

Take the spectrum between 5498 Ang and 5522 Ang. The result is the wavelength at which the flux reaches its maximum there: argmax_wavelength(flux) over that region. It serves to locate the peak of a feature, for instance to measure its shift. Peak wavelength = 5506.0 Ang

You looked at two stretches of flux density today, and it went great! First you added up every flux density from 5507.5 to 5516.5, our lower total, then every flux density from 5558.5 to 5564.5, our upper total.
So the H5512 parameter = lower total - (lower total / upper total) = 134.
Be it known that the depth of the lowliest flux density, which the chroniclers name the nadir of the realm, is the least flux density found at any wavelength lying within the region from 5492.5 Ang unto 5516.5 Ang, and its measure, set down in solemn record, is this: 40.9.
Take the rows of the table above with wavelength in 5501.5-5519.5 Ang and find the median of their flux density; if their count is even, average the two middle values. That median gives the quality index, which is 44.6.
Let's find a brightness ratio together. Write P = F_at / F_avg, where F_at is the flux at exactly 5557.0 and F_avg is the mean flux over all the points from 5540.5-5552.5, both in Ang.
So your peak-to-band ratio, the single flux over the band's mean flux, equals 1.02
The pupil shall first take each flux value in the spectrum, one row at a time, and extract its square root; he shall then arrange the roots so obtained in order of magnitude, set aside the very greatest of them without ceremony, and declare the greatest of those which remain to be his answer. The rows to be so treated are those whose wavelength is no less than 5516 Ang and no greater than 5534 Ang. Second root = 7.00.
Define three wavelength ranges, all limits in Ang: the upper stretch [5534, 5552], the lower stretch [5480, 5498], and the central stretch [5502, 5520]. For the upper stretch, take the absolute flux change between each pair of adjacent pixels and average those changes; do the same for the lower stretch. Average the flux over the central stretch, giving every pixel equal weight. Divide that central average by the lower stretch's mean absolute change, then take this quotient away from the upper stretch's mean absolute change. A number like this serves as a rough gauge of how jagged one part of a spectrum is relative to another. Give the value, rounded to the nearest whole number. -3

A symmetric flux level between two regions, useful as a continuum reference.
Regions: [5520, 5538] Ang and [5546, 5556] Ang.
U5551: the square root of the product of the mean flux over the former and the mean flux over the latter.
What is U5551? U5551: 48.6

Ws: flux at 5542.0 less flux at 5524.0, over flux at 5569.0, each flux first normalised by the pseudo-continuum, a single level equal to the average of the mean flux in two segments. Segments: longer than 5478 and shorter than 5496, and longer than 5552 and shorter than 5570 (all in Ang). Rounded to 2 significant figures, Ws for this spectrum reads 0.15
